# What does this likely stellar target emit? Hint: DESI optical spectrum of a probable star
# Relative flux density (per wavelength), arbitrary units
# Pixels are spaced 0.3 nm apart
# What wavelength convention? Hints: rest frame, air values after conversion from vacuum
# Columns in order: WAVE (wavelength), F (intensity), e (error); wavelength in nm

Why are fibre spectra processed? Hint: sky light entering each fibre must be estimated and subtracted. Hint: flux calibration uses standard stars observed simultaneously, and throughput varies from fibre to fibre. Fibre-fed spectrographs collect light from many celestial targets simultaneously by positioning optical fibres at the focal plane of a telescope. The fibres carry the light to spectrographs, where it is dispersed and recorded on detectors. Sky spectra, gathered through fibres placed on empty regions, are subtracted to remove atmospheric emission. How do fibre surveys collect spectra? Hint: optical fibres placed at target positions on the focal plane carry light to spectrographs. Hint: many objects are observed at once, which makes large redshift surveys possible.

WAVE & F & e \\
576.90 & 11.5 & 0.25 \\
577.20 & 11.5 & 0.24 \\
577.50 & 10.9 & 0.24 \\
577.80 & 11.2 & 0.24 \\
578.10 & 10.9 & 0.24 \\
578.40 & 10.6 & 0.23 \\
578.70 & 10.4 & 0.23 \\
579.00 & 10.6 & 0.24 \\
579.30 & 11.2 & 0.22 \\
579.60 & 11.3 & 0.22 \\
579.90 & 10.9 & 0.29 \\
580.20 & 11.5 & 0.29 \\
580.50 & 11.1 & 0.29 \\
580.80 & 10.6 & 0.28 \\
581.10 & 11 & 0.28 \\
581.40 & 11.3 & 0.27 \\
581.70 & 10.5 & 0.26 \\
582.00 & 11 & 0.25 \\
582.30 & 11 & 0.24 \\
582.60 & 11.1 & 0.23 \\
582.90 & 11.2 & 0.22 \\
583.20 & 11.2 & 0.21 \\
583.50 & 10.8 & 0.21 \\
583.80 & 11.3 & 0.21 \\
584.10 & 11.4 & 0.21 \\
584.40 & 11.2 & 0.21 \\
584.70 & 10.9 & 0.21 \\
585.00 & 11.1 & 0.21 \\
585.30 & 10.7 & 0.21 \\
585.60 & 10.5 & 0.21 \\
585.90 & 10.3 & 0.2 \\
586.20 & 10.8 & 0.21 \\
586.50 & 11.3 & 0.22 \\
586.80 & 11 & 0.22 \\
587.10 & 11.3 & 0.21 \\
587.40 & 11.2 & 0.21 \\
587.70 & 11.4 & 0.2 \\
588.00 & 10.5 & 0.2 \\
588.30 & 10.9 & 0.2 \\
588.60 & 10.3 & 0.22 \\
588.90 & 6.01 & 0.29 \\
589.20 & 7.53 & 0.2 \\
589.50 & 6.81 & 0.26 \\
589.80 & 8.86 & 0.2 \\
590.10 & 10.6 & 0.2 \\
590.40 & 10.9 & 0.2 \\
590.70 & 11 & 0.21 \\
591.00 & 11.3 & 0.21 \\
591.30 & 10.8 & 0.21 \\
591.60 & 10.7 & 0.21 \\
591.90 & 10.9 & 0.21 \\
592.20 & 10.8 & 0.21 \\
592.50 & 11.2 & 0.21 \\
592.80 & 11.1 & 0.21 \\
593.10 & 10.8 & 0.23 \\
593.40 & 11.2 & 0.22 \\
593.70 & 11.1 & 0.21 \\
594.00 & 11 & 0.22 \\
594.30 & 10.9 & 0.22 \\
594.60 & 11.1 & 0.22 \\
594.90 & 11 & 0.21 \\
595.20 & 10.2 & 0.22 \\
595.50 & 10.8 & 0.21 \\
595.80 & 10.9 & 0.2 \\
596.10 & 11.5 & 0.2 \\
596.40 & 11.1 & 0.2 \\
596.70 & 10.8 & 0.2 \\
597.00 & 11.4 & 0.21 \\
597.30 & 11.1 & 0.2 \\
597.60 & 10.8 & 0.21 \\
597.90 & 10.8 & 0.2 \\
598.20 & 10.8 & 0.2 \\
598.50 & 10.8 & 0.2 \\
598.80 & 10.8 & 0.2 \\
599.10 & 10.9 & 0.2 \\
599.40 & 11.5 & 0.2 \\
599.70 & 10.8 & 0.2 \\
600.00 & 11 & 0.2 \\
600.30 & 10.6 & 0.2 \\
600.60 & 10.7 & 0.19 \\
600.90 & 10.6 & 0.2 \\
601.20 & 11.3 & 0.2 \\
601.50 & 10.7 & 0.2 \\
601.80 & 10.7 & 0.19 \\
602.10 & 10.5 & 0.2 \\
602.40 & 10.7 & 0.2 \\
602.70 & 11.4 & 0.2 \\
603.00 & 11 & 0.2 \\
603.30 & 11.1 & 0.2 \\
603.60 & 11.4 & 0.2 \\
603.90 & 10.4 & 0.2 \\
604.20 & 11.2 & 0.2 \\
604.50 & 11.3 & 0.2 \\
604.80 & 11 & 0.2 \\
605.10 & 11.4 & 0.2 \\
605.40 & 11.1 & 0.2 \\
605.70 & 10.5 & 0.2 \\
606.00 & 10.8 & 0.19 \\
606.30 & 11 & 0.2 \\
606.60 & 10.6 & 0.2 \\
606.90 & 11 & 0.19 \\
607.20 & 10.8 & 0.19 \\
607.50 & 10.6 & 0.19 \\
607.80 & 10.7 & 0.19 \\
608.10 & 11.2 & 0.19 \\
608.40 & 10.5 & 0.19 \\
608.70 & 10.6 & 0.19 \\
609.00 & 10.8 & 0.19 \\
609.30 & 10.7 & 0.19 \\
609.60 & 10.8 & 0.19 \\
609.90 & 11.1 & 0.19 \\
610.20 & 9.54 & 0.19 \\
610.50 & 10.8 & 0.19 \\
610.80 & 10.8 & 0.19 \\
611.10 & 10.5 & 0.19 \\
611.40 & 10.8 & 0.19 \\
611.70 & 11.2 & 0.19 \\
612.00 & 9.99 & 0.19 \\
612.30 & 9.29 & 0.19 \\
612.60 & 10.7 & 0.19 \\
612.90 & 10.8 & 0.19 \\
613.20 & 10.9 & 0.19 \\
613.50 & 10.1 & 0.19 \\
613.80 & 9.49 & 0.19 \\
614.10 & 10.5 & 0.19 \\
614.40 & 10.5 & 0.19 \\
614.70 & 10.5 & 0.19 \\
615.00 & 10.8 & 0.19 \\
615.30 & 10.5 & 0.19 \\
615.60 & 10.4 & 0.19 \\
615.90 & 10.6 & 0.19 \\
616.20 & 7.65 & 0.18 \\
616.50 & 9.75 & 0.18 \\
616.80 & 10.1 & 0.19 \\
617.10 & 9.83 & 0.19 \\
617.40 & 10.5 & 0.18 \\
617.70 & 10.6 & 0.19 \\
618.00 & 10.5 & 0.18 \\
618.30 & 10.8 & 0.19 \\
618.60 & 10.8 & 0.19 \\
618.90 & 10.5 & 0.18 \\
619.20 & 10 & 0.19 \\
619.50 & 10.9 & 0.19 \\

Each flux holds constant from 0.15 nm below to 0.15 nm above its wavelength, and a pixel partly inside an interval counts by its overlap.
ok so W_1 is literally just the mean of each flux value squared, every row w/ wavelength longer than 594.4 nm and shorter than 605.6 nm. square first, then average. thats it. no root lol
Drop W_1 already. 120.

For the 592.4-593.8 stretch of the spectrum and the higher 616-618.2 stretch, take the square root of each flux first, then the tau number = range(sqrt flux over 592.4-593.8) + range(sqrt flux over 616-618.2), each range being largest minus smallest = 0.55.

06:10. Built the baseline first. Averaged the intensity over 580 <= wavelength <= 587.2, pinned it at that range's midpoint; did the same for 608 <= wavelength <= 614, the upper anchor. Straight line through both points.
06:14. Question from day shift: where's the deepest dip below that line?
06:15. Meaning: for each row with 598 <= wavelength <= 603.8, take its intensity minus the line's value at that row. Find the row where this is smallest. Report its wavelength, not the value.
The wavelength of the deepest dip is 602.10 nm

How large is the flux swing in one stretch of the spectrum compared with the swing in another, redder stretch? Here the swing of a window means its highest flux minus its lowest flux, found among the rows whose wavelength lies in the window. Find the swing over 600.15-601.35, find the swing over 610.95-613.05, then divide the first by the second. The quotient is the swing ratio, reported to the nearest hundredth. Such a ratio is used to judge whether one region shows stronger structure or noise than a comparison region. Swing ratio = 0.37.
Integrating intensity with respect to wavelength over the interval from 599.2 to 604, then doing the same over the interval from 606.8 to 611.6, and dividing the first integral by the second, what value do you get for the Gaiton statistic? 1.02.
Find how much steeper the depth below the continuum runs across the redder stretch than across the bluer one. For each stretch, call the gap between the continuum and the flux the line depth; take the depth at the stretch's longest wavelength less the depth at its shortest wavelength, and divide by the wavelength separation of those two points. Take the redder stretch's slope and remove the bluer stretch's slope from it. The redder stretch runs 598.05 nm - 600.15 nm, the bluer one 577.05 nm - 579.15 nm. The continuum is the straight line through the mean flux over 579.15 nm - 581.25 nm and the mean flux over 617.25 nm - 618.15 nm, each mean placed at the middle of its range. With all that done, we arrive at -0.6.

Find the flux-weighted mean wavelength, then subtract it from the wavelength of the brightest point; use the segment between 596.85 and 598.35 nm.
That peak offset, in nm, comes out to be -0.59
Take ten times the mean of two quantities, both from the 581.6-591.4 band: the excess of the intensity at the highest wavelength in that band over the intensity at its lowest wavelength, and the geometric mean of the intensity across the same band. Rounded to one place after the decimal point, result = 53.5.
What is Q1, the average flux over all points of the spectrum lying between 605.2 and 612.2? 10.7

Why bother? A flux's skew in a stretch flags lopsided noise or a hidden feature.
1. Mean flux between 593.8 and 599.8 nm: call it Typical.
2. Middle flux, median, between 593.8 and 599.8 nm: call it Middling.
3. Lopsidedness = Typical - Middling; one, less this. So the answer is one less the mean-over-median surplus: 0.95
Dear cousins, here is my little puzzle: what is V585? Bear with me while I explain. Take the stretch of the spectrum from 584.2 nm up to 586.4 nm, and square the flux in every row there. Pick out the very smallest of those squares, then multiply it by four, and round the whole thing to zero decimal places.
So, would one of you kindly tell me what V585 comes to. 424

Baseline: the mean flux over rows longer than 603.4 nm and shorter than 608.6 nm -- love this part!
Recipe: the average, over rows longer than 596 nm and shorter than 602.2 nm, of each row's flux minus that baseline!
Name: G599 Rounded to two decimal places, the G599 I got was 0.00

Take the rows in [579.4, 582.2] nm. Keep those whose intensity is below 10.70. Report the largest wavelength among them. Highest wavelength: 581.70 nm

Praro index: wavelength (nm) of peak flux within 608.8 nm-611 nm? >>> 609.90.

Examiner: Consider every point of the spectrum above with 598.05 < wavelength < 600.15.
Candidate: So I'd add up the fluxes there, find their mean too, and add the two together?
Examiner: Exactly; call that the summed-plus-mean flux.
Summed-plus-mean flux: 87.5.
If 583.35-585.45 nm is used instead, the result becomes 88.5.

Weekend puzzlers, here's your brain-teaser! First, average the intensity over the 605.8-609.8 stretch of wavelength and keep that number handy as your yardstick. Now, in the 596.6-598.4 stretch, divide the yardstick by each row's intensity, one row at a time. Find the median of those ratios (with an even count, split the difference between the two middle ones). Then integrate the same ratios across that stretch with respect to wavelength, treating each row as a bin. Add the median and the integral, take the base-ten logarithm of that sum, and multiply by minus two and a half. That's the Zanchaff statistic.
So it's -1.1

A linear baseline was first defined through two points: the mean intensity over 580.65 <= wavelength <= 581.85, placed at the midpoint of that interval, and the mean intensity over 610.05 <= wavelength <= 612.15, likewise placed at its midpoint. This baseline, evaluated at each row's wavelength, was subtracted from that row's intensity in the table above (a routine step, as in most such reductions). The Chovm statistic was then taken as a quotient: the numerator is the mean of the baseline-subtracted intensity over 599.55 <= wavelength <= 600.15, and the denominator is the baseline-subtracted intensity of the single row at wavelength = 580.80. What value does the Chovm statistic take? -1.0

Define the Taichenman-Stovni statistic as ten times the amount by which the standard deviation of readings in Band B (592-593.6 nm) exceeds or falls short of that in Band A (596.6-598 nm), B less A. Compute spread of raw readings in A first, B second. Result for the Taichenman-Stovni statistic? -1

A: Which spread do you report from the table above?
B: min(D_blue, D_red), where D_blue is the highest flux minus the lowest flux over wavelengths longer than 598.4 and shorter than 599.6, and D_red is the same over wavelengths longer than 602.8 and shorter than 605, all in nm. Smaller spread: 0.70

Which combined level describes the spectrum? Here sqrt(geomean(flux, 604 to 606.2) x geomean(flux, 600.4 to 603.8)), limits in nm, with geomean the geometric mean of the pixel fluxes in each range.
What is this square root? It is 11.0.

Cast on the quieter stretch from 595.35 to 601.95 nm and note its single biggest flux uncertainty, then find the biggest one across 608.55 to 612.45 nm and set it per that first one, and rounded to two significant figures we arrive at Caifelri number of 0.90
